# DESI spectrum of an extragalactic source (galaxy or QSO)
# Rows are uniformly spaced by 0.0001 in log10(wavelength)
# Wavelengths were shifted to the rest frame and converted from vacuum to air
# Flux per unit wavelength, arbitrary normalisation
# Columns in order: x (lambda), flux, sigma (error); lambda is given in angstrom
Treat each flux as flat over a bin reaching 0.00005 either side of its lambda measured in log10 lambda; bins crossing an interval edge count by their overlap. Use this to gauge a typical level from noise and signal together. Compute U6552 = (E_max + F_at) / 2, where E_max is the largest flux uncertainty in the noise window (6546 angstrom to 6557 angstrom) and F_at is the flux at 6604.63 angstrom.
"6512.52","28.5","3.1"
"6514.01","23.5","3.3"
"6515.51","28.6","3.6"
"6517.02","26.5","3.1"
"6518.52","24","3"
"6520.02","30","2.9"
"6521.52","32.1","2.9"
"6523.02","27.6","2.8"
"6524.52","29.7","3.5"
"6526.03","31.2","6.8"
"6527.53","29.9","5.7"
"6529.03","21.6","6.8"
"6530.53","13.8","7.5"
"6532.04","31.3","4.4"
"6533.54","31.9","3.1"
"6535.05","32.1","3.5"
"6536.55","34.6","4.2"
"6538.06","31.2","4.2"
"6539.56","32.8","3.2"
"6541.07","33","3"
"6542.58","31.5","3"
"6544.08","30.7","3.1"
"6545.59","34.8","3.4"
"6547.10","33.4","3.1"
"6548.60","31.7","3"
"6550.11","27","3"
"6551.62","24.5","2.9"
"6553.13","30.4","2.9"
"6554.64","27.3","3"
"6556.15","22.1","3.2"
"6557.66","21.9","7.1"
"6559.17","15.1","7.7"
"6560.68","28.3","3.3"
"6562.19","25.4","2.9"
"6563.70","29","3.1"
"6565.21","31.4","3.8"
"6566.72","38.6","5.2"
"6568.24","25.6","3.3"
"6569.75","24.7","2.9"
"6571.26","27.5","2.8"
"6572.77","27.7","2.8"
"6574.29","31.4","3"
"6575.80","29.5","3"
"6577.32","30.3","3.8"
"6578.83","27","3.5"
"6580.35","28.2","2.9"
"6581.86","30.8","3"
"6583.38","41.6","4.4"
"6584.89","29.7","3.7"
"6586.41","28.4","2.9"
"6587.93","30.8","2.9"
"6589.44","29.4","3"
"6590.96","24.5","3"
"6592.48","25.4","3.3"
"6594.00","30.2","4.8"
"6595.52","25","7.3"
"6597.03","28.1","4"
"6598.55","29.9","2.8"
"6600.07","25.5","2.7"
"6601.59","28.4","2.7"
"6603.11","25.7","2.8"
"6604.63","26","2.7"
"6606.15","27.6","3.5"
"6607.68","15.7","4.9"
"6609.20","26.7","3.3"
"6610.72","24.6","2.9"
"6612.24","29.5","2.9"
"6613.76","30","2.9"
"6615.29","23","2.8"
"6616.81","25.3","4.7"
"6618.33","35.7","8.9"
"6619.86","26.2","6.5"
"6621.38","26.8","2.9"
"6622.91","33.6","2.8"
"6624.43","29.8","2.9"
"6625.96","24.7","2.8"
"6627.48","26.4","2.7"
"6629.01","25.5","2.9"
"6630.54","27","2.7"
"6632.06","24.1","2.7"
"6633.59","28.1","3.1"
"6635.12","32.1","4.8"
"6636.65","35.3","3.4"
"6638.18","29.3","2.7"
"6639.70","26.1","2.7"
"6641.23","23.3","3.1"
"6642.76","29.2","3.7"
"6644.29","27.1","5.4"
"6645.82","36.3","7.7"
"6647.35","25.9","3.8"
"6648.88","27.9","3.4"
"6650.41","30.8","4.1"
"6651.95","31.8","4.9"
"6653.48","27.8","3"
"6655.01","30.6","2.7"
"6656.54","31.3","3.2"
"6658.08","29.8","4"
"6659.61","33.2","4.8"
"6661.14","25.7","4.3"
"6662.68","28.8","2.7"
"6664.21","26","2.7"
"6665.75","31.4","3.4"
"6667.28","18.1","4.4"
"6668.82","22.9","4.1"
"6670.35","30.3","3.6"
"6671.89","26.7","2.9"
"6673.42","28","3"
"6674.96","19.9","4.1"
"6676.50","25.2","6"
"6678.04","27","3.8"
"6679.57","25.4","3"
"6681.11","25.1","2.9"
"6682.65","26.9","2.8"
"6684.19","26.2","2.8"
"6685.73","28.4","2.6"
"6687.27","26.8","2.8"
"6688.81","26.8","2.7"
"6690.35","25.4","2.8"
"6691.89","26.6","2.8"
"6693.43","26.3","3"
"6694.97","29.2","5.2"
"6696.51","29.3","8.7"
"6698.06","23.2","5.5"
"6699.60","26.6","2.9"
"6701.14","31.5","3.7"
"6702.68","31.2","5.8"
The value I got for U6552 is 14.6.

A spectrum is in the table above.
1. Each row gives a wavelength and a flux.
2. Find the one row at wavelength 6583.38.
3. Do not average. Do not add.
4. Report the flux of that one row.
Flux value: 41.6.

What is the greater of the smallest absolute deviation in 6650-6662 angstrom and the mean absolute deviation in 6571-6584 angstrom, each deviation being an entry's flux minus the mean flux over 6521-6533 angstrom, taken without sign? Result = 3.3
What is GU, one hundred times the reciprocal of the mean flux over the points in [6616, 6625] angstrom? 3.38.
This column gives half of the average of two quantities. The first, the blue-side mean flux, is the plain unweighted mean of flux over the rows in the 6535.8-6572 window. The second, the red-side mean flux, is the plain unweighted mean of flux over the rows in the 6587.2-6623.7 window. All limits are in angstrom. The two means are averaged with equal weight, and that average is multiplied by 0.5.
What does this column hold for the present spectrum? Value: 14.0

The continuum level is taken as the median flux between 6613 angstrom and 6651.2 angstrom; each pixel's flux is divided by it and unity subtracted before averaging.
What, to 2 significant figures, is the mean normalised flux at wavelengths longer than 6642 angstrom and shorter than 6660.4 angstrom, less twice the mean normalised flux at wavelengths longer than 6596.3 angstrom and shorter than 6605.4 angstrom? 0.10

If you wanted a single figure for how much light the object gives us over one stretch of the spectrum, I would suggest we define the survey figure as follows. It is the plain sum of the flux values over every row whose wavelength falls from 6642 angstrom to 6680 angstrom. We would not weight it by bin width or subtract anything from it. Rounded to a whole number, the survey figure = 697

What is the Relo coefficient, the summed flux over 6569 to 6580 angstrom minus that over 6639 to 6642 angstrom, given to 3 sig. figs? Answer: 149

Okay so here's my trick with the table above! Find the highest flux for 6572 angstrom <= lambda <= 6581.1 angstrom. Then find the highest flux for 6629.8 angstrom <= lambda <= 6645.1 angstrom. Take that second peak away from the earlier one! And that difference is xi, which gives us -4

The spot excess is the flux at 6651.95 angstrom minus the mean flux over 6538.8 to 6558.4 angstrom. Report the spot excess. 2.5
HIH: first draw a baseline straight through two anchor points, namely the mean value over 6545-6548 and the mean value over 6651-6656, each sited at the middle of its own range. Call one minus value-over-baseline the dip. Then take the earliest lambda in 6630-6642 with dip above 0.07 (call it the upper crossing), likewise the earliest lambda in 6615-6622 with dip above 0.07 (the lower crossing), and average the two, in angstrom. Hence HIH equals 6622.9 angstrom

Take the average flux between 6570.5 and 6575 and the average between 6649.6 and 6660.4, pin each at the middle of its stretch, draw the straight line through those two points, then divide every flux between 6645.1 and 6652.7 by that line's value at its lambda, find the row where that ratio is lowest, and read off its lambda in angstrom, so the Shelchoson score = 6647.35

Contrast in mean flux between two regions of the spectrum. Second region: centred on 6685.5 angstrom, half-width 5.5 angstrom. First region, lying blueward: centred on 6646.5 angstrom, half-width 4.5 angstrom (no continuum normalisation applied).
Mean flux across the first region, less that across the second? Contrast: 3.0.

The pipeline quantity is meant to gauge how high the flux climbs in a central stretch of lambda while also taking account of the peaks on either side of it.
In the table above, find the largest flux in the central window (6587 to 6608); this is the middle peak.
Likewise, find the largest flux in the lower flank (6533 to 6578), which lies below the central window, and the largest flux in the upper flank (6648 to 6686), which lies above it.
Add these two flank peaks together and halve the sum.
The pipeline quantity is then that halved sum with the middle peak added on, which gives 66.7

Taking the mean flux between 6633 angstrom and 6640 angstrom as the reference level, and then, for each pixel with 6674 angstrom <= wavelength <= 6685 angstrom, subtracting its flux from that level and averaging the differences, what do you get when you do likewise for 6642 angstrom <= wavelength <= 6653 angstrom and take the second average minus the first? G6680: -5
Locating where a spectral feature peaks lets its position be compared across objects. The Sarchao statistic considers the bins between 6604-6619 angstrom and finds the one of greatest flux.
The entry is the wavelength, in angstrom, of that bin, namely 6618.33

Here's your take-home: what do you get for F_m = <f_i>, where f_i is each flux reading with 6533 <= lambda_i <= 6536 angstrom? 32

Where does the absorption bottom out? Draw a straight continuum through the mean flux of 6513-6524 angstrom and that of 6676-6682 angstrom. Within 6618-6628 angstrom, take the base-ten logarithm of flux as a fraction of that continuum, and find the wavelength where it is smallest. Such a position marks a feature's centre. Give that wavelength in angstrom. 6625.96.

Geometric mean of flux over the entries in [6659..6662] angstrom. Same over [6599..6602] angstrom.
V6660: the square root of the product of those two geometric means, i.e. 28.0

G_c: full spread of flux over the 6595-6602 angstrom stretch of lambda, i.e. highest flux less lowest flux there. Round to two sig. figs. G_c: 4.9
